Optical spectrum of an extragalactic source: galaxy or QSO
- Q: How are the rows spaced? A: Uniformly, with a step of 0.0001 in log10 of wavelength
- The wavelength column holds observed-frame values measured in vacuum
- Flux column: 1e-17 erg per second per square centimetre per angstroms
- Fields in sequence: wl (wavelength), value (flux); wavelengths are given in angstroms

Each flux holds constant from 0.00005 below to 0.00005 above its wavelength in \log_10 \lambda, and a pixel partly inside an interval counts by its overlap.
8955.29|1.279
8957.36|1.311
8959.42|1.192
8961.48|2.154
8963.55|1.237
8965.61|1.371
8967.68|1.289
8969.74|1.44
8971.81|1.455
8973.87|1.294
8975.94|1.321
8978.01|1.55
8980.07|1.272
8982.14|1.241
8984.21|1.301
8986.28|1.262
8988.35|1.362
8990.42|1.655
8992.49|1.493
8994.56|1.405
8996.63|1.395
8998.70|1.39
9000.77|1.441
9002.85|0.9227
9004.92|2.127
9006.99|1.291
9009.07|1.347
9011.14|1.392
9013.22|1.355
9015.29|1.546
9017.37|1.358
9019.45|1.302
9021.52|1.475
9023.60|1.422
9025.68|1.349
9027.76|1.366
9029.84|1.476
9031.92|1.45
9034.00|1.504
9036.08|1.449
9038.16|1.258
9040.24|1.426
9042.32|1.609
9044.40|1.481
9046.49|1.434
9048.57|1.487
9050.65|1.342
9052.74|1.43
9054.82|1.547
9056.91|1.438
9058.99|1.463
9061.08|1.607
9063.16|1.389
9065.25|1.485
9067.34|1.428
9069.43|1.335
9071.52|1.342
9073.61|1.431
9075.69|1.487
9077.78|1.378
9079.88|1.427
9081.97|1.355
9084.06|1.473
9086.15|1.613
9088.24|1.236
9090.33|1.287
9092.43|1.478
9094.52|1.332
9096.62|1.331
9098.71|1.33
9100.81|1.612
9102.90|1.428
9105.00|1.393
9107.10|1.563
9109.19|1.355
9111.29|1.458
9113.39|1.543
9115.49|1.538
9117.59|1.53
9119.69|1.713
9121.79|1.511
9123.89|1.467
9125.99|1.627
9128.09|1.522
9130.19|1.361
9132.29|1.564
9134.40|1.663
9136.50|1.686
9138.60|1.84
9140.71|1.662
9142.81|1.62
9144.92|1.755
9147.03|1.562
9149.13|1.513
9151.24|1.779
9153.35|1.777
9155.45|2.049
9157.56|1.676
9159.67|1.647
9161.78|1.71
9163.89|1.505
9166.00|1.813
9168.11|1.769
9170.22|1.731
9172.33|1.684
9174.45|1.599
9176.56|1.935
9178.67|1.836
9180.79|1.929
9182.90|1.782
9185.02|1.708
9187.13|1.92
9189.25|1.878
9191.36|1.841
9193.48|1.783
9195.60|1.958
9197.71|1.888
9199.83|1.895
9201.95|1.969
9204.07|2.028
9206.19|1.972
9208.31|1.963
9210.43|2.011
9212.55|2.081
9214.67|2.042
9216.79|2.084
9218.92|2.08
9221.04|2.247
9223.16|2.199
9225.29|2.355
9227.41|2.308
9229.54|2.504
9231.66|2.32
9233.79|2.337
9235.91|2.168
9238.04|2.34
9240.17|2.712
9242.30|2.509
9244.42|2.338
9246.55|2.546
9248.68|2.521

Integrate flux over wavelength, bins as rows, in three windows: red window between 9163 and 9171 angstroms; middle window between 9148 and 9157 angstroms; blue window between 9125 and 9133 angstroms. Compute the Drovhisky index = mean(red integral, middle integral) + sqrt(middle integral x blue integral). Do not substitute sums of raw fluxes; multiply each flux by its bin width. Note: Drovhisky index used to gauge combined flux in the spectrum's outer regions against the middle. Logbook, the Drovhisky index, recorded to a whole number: 29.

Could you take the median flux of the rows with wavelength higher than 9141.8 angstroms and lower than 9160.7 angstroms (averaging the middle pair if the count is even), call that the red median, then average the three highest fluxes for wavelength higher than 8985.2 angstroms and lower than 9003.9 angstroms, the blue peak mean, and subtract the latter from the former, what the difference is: 0.15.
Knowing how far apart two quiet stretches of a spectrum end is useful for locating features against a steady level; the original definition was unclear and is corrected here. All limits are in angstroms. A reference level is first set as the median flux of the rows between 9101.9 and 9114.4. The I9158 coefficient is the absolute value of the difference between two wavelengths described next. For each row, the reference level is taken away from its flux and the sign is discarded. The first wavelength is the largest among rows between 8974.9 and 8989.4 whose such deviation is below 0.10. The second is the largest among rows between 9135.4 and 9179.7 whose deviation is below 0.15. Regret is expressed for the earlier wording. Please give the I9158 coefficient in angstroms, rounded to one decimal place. 175.5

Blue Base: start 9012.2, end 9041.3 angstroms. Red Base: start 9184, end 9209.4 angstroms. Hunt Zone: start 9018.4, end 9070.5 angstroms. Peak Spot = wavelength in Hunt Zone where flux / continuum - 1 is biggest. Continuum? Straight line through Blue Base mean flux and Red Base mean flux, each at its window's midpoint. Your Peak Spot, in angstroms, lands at 9042.32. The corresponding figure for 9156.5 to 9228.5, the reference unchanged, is 9225.29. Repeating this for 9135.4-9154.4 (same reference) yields 9138.60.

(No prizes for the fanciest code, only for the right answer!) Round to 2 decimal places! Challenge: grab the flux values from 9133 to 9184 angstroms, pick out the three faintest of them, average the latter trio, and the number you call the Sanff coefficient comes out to 1.53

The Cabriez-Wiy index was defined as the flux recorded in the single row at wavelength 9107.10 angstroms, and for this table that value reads 1.563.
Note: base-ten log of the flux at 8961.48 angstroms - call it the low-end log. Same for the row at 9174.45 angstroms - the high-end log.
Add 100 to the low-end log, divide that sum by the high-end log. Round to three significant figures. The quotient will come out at 492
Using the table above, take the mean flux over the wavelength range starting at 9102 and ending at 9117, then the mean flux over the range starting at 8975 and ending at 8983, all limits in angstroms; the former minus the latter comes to 0.12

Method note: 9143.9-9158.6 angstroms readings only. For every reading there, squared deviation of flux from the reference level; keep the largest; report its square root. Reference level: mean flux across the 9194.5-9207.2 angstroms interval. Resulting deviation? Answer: 0.44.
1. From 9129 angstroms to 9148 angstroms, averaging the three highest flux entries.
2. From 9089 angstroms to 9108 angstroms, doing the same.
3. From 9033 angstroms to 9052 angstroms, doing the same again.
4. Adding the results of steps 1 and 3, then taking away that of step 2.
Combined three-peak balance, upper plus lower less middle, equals 1.74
